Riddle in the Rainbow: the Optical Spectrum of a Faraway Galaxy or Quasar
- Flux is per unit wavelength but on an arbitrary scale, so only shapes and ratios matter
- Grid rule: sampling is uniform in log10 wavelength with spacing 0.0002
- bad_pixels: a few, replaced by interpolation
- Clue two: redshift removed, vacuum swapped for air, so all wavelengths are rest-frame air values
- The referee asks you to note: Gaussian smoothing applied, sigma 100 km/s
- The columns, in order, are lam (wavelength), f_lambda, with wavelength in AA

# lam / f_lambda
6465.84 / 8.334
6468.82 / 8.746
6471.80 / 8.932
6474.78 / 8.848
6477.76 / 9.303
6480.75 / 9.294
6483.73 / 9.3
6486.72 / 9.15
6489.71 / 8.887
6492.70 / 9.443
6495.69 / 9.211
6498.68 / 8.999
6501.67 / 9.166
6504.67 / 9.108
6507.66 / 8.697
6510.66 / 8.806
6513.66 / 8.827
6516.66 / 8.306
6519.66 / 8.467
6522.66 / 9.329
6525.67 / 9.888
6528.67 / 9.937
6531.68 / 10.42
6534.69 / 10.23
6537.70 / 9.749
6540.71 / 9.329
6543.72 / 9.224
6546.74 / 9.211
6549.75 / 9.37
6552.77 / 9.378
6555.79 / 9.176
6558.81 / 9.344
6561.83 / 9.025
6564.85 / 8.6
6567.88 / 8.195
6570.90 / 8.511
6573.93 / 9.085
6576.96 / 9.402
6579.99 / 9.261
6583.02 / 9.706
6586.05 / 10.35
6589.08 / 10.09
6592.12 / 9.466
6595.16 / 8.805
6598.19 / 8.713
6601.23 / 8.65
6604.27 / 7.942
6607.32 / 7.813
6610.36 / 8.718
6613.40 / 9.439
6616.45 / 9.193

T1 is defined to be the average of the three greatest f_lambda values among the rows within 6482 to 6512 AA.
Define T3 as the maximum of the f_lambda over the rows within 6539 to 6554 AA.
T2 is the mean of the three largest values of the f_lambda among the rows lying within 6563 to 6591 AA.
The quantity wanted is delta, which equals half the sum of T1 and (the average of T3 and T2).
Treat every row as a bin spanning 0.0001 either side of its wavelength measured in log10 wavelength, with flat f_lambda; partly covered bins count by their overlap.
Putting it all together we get 9.52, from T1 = 9.3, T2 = 10.0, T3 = 9.378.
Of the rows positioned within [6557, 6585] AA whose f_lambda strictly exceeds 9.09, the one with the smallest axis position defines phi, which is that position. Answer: 6558.81 AA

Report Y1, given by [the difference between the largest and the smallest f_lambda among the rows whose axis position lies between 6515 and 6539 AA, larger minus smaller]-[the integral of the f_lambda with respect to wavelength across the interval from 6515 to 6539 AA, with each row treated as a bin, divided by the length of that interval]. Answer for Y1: -7.4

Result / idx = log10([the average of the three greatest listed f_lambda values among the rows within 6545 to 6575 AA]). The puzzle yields 0.971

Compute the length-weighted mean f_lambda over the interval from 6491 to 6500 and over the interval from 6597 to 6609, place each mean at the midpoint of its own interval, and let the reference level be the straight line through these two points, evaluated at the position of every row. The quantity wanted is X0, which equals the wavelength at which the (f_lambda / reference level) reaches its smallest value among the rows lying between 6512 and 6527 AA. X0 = 6516.66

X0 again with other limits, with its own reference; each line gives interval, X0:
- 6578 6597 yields 6595.16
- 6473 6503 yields 6474.78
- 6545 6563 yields 6561.83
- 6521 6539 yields 6522.66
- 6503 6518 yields 6516.66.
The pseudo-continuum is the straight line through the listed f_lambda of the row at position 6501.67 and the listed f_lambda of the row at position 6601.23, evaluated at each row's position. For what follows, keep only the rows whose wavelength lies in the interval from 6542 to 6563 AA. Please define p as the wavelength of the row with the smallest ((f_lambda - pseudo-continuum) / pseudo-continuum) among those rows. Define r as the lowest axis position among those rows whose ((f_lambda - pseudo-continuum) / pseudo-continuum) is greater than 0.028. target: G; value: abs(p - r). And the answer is 18.1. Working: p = 6561.83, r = 6543.72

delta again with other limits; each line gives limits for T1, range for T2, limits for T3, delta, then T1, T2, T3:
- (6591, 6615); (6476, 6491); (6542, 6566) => 9.29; 9.2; 9.3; 9.378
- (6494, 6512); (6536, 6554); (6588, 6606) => 9.48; 9.2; 9.5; 10.09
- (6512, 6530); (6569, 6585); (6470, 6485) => 9.55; 9.7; 9.5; 9.303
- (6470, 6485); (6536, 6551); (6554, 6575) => 9.36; 9.3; 9.5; 9.344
